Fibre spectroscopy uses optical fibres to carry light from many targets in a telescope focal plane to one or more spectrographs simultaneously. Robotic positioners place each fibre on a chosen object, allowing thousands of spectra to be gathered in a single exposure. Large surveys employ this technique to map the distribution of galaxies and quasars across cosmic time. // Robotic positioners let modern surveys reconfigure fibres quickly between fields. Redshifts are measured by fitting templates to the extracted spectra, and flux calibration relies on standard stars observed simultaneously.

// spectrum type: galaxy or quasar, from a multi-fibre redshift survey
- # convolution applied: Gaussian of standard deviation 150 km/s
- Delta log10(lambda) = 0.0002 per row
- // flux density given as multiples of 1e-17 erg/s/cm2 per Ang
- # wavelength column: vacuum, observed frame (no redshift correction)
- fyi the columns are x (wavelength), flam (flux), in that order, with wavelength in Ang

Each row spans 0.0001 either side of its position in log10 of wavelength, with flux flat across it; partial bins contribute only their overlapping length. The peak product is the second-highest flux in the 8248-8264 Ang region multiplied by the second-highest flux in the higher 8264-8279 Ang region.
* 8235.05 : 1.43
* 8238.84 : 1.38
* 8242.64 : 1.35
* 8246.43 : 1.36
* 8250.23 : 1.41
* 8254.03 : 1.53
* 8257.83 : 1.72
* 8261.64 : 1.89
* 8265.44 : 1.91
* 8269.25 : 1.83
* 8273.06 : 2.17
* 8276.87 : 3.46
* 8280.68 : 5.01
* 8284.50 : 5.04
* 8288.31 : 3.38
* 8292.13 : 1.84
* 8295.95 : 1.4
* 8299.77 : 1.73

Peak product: 3.7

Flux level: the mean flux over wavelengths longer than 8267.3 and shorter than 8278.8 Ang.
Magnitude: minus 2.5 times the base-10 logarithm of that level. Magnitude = -1.0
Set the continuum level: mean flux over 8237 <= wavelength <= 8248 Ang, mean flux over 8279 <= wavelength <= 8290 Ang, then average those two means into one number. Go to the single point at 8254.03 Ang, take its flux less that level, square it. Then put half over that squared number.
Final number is 0.26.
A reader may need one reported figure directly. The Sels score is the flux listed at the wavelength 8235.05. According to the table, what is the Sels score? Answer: 1.43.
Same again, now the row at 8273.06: 2.17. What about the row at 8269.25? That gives 1.83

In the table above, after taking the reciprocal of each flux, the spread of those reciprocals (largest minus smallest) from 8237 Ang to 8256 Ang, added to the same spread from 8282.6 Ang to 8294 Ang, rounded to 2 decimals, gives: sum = 0.43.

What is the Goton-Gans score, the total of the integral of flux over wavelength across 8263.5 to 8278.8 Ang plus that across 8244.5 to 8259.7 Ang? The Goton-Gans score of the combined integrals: 59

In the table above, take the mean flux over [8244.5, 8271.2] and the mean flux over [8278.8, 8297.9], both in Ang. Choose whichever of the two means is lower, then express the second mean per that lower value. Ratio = 2.0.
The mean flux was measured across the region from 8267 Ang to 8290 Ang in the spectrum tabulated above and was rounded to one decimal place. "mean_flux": 3.5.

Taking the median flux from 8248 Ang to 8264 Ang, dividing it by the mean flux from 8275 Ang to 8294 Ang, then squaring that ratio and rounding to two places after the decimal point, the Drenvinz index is 0.19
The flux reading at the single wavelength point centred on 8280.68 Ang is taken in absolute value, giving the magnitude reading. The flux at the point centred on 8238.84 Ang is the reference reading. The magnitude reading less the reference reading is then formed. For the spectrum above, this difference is 3.6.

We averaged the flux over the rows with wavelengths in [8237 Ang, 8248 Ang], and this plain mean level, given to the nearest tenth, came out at 1.4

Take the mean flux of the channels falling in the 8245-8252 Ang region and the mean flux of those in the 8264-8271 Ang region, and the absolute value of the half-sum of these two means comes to 1.63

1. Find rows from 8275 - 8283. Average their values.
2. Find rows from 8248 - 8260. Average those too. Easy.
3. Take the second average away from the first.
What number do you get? 2.7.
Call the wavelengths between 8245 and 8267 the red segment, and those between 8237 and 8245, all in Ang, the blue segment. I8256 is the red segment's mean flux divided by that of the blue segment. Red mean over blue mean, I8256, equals 1.20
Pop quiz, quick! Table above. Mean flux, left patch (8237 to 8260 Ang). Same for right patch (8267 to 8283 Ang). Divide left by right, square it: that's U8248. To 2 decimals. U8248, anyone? 0.22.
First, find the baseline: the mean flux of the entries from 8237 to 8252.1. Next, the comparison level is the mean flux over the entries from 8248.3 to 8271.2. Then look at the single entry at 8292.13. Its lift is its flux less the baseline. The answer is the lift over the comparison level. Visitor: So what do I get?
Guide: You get 0.27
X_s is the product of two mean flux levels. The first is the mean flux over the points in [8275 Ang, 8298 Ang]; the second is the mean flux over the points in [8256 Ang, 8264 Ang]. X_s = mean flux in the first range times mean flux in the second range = 6.1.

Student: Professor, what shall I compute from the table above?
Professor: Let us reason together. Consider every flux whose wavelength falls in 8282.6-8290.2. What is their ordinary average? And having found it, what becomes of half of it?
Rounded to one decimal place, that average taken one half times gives 2.1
